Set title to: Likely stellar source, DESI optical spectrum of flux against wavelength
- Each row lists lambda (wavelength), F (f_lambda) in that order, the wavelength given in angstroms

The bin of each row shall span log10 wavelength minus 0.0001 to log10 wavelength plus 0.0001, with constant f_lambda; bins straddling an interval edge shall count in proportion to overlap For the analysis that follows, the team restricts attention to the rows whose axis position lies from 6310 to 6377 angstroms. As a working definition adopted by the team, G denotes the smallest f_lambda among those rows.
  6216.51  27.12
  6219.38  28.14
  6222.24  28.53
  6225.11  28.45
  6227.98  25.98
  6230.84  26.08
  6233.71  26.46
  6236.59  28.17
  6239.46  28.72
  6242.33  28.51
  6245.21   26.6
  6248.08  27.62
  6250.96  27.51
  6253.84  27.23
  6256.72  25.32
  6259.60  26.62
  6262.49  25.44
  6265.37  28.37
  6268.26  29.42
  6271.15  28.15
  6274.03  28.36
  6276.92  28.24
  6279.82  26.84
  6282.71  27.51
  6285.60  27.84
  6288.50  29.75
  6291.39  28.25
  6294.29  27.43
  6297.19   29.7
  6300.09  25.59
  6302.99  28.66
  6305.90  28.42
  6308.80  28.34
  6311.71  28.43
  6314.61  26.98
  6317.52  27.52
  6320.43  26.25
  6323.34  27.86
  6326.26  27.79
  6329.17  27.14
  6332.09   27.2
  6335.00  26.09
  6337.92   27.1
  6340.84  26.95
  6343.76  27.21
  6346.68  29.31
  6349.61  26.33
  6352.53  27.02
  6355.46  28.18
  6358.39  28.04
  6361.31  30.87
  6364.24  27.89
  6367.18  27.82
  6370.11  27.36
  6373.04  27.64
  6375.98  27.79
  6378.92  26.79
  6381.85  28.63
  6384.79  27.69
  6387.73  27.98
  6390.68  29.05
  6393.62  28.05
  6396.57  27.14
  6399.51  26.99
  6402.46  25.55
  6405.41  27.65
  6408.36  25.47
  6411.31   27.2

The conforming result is 26.09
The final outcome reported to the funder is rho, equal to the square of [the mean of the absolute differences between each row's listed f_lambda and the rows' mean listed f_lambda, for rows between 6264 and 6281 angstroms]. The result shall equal 0.24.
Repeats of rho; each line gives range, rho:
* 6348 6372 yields 0.67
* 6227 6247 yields 1.15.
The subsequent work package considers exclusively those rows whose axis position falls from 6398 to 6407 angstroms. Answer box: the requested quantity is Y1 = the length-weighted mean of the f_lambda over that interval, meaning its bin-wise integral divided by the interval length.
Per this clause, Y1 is 26.7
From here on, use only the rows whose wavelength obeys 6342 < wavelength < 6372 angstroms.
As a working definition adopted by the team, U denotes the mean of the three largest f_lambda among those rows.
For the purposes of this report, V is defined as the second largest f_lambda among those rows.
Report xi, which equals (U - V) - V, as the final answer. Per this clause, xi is -29.2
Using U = 29.5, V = 29.31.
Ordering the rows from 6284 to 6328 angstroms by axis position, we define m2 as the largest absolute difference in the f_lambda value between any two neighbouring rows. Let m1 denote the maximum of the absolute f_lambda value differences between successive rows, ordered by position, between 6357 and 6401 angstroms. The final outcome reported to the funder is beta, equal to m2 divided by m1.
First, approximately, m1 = 2.98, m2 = 4.11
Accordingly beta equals 1.4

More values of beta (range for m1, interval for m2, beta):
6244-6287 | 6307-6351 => 1.0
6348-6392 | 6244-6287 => 1.0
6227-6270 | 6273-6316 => 1.4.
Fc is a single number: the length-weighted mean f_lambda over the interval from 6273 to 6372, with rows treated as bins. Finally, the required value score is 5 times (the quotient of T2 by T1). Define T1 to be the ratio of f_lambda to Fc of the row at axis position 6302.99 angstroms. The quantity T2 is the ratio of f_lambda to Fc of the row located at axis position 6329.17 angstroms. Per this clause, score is 4.73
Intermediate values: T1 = 1.03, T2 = 0.98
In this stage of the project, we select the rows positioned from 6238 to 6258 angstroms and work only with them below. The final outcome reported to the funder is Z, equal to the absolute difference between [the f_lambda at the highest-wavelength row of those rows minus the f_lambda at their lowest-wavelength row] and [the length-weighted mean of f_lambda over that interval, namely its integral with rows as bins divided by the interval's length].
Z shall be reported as 30.8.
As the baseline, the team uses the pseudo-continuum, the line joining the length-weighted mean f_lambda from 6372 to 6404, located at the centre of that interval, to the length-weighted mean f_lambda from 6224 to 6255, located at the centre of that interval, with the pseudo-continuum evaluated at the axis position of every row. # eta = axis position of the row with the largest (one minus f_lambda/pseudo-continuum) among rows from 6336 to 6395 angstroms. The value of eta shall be 6349.61 angstroms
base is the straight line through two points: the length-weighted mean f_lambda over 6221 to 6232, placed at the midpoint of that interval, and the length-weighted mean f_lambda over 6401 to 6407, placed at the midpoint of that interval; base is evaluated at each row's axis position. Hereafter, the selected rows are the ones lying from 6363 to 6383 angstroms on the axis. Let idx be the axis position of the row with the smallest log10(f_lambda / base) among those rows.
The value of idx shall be 6378.92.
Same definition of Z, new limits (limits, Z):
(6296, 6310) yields 29.5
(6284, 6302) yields 30.4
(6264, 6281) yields 29.8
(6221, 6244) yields 27.6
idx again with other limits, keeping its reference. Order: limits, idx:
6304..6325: 6320.43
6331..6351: 6335.00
